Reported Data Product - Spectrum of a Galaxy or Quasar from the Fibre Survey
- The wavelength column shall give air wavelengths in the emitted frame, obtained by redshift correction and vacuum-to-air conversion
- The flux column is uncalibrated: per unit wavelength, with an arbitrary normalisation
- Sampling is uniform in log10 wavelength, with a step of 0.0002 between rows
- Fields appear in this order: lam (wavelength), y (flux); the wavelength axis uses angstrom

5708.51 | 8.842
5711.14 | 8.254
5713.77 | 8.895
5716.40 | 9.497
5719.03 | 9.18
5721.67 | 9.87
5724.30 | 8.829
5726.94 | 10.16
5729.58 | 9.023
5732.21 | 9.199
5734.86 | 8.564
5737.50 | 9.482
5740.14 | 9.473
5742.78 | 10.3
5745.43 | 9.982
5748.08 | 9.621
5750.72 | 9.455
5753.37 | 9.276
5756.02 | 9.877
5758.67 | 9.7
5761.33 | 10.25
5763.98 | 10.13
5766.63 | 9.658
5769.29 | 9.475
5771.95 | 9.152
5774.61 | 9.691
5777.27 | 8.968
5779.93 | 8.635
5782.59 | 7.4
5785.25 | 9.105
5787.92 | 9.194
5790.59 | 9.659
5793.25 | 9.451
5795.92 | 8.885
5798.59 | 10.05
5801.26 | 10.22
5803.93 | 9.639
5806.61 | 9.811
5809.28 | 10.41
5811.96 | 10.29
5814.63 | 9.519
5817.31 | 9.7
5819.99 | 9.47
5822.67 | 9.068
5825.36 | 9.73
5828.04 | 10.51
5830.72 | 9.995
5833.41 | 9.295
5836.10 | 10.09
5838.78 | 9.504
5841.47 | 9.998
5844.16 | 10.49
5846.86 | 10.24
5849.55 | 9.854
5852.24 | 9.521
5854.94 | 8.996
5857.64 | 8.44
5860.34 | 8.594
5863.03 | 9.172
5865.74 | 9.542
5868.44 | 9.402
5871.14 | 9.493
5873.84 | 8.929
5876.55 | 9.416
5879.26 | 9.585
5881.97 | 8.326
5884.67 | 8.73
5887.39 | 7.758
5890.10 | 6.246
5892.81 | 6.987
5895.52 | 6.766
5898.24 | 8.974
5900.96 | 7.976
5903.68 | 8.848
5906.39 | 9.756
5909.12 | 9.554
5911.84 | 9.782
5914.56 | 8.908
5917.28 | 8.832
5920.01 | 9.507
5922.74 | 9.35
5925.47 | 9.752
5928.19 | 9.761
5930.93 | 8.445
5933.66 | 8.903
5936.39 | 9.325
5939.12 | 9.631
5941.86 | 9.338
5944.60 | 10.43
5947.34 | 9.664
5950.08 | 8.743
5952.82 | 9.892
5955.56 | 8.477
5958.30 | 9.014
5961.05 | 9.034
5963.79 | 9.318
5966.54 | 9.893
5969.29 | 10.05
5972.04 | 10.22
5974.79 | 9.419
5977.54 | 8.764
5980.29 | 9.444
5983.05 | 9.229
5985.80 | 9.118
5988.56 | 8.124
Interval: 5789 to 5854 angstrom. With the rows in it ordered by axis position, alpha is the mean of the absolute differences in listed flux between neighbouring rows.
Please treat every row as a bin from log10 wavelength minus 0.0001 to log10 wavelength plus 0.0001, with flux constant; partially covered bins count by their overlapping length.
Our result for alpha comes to 0.49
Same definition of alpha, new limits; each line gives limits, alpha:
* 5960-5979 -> 0.44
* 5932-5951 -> 0.63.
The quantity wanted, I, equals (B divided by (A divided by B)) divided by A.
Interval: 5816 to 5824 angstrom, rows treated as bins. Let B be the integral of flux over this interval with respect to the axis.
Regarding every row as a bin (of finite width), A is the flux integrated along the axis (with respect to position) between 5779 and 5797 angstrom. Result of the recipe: 0.22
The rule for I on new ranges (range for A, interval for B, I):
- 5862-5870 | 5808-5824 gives 4.32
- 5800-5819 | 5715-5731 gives 0.64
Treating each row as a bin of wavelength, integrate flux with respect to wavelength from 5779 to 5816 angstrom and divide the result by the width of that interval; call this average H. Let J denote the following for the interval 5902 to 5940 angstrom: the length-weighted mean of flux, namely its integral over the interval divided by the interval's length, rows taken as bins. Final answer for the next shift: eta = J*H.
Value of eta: 87.9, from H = 9.46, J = 9.3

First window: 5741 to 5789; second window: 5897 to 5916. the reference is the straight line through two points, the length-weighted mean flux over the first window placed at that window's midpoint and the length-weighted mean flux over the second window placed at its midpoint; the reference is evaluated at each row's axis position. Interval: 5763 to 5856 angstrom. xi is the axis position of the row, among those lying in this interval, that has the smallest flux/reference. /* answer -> 5782.59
